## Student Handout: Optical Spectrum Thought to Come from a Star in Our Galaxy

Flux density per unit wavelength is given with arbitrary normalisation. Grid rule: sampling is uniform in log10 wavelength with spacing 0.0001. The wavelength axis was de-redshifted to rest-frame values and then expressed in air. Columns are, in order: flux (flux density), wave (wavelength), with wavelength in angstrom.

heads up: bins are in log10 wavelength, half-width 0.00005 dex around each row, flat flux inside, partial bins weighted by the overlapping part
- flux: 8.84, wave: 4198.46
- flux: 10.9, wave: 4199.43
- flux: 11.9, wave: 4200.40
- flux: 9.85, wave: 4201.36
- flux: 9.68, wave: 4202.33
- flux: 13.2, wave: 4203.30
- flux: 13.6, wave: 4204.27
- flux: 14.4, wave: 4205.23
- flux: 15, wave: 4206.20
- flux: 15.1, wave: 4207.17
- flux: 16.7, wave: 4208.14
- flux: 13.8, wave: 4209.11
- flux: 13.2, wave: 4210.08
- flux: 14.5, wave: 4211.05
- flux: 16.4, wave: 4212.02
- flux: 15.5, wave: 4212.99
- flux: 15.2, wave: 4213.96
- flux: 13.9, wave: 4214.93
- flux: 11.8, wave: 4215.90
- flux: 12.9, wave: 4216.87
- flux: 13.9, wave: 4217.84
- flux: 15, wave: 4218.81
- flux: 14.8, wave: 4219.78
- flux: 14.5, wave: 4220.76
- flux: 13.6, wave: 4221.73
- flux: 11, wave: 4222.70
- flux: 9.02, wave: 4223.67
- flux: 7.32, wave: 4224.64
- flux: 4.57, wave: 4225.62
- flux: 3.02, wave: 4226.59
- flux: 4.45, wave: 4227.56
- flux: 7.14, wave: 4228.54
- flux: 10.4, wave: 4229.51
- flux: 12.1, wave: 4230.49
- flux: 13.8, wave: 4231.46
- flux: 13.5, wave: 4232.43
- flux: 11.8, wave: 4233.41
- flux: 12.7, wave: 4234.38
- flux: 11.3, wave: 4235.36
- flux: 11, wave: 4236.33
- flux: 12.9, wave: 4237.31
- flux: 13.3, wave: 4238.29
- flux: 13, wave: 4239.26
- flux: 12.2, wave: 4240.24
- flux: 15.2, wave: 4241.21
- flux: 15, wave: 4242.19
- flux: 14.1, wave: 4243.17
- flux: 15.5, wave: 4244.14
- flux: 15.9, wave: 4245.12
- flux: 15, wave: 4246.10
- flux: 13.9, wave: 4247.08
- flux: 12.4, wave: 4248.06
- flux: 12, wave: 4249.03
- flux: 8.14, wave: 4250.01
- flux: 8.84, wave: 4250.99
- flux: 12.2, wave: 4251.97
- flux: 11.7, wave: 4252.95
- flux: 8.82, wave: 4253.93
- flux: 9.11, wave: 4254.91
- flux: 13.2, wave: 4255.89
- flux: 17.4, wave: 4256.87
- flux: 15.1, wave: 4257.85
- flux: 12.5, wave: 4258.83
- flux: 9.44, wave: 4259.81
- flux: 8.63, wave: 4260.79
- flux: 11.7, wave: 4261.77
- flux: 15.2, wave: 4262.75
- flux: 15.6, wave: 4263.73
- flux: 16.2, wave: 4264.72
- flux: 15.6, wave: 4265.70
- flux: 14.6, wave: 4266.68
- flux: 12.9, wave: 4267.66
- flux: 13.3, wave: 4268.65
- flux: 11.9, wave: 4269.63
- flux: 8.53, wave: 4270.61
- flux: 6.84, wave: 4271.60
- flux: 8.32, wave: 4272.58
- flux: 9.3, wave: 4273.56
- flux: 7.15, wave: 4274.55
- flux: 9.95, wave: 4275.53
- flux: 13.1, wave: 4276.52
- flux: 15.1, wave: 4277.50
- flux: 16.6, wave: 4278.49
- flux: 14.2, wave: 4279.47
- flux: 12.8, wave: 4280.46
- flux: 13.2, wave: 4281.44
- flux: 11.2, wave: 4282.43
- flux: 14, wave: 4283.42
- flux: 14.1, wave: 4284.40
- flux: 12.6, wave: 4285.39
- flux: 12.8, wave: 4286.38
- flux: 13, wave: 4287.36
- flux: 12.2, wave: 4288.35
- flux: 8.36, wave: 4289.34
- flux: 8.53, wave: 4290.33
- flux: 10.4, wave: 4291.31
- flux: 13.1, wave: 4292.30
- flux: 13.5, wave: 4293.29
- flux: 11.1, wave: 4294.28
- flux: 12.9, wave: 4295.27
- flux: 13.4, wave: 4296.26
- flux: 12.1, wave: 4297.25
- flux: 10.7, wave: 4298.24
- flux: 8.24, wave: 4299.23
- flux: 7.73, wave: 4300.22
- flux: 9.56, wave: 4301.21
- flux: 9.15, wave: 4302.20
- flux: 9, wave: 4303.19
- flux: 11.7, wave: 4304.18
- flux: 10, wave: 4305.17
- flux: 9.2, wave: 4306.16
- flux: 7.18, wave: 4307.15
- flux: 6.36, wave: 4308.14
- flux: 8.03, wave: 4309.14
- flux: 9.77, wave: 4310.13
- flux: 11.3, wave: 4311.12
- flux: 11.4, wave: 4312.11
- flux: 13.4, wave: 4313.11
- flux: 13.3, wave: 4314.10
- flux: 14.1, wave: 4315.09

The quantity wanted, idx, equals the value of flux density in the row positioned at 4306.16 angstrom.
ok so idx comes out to 9.2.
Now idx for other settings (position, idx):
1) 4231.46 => 13.8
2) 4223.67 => 9.02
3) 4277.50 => 15.1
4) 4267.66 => 12.9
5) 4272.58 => 8.32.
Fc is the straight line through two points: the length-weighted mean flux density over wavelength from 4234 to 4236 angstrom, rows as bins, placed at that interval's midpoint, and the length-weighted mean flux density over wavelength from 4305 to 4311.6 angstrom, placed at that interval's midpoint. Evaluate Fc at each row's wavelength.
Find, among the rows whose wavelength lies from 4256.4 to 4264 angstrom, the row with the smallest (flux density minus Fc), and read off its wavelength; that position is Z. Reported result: 4260.79 angstrom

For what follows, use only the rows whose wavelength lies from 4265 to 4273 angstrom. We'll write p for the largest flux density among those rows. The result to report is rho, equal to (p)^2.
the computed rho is 243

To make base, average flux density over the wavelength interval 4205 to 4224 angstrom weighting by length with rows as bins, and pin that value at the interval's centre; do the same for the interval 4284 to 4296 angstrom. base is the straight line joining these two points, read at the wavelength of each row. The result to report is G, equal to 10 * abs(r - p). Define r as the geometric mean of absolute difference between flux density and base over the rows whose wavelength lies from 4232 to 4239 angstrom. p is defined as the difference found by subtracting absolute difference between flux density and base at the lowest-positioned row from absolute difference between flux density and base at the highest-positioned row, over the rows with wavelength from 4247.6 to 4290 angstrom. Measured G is 24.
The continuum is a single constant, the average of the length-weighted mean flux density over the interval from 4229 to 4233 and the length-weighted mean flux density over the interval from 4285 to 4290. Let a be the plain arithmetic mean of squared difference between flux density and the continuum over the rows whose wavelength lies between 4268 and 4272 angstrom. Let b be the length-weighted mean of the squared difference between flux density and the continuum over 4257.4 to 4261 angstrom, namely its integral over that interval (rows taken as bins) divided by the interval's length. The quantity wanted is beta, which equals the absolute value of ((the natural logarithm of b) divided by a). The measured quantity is 0.18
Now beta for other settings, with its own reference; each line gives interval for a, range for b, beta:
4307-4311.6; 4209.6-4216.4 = 0.13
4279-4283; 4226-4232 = 1.82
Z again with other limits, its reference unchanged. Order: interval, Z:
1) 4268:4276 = 4271.60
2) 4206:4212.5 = 4210.08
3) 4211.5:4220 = 4215.90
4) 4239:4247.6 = 4240.24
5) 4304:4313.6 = 4308.14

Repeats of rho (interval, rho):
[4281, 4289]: 199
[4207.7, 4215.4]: 279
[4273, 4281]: 276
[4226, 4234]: 190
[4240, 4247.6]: 253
